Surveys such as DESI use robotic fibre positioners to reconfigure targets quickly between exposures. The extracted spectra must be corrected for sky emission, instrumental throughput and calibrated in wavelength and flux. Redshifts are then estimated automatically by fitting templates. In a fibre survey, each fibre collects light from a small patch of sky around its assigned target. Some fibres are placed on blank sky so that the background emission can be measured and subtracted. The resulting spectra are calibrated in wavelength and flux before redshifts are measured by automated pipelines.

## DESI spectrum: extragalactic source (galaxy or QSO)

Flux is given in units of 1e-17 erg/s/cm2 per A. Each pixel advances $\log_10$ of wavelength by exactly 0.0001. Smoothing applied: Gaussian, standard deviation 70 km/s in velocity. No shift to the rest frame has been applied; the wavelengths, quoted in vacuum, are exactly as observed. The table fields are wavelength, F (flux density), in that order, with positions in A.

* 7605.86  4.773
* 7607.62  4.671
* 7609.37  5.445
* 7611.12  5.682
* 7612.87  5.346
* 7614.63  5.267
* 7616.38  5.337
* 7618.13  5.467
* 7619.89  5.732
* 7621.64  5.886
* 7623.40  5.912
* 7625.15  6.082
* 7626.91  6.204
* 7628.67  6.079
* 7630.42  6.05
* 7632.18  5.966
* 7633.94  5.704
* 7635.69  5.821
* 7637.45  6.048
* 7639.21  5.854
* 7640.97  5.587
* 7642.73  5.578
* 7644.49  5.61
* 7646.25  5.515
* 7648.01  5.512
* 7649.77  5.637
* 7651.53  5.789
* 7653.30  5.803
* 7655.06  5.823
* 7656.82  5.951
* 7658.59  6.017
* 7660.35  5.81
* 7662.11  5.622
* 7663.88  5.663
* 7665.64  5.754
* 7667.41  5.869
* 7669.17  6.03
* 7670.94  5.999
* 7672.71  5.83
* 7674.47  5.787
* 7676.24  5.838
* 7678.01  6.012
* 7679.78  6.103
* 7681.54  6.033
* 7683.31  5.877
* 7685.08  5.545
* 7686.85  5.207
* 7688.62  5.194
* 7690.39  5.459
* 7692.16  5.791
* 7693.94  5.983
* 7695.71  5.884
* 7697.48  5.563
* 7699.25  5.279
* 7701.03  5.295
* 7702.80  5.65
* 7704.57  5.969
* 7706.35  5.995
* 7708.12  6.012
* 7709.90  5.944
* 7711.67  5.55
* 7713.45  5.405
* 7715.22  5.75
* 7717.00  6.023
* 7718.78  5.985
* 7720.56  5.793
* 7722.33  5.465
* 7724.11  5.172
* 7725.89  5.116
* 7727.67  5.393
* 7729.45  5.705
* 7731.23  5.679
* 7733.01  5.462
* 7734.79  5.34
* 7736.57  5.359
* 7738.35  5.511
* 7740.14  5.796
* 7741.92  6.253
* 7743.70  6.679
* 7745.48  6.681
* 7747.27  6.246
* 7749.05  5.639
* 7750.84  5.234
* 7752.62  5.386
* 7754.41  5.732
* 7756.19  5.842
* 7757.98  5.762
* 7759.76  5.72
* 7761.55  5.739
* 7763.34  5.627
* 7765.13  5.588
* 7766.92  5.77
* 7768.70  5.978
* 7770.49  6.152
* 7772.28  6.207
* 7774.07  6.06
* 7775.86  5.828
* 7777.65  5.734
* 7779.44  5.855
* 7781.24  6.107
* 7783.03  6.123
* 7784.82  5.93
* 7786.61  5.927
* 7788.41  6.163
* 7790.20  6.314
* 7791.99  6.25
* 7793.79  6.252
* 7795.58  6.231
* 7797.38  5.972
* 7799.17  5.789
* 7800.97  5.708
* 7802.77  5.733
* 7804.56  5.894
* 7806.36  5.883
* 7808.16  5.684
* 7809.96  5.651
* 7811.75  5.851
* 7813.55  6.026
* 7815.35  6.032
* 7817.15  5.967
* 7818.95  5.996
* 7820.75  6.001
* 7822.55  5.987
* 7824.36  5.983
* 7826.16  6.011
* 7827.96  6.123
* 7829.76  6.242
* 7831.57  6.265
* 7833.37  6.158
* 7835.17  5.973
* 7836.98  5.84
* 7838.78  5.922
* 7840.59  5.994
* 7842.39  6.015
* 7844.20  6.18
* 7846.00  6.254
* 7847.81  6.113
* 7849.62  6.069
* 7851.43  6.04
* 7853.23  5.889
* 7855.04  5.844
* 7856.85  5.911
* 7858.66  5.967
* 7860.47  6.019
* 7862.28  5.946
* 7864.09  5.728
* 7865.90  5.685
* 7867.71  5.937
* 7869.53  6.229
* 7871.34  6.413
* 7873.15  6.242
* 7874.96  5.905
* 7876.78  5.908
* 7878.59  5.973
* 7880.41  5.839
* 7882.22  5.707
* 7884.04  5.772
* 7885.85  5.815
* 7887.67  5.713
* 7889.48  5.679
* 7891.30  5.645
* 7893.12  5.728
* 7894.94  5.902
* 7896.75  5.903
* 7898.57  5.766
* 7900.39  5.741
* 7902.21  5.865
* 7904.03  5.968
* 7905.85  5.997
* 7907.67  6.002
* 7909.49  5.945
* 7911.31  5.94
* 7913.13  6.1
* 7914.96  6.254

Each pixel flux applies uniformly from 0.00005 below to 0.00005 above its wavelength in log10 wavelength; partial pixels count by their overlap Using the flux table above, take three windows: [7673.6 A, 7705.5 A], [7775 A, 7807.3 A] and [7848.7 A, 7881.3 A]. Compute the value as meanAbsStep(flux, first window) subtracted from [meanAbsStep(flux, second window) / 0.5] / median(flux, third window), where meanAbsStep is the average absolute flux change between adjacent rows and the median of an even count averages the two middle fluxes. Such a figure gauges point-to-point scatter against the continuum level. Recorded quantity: -0.16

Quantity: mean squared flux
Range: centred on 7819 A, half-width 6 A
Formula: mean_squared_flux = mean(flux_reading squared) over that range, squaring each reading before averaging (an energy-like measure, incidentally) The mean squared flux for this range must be 36.0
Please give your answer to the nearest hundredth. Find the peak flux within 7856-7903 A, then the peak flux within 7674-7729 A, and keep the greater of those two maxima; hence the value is 6.41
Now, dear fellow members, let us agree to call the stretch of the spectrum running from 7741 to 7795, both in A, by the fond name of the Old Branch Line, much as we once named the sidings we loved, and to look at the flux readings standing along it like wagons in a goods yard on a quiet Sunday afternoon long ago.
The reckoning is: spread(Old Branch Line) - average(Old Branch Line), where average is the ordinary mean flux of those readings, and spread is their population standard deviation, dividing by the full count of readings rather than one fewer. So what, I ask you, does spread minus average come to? -5.63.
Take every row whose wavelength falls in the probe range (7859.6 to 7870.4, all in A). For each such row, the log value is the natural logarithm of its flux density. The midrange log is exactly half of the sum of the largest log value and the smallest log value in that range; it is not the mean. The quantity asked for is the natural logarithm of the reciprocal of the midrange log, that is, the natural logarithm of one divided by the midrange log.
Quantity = -0.579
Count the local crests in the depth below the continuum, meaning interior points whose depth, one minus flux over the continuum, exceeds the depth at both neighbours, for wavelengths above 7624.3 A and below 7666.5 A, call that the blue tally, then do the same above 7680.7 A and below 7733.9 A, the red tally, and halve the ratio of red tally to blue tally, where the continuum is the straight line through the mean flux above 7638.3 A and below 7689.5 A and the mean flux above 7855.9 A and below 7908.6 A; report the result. 0.50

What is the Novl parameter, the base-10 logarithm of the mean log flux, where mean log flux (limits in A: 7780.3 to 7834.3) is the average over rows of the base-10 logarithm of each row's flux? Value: -0.109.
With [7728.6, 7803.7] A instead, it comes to -0.114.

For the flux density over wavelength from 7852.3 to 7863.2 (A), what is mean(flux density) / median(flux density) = 1.00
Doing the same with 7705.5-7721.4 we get 0.98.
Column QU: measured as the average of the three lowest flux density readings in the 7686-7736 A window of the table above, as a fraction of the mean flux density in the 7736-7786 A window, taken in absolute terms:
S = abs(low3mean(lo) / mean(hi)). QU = 0.878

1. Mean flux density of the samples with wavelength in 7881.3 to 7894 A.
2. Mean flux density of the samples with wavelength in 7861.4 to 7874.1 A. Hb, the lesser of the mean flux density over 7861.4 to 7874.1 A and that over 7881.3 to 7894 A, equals 5.72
